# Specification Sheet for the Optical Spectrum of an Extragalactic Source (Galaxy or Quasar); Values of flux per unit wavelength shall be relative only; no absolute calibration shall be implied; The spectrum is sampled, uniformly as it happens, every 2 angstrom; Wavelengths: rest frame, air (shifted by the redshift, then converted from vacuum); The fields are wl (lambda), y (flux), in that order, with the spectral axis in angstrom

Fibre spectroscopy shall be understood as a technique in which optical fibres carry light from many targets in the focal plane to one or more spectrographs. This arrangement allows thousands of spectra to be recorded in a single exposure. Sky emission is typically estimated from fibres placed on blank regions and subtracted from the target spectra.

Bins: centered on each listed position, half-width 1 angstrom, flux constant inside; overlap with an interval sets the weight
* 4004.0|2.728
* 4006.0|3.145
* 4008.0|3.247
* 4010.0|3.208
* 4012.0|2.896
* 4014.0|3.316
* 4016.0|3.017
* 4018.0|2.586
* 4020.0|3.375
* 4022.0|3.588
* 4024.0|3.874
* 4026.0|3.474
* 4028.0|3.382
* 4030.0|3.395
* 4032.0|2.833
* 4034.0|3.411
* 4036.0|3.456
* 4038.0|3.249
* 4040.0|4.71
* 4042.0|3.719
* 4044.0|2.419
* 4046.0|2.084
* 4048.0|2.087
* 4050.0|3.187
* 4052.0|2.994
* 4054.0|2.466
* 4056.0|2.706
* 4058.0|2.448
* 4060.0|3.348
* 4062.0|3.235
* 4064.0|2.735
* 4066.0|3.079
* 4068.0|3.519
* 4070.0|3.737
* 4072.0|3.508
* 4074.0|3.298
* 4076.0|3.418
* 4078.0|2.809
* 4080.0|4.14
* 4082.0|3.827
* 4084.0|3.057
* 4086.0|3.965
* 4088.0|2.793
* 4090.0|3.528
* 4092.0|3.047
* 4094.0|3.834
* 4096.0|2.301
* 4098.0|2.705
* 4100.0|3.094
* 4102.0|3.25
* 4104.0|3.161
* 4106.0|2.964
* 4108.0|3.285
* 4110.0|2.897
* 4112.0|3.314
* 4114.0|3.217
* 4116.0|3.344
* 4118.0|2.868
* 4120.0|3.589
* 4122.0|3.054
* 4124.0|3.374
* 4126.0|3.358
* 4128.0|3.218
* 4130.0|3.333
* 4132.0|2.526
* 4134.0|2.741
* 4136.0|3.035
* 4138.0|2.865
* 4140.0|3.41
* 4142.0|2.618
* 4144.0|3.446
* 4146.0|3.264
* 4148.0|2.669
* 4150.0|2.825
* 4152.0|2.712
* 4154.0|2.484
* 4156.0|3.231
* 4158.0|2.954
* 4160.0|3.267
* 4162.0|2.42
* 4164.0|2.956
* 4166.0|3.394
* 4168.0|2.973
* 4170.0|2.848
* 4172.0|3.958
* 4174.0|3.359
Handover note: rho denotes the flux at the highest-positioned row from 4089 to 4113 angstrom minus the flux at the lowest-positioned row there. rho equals -0.2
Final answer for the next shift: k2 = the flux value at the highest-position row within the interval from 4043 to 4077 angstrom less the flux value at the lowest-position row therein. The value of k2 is 1.00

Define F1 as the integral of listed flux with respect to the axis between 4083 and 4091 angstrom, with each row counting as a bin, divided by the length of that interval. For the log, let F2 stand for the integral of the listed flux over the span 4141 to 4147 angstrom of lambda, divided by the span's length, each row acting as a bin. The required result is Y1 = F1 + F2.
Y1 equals 6.4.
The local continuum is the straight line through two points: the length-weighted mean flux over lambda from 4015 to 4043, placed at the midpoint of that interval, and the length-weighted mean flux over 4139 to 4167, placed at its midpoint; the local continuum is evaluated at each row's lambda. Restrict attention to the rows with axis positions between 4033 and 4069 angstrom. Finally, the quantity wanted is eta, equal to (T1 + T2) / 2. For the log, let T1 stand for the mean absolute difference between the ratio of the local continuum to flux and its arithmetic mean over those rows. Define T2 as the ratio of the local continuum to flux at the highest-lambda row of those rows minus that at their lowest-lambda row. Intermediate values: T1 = 0.195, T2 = -0.066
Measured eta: 0.064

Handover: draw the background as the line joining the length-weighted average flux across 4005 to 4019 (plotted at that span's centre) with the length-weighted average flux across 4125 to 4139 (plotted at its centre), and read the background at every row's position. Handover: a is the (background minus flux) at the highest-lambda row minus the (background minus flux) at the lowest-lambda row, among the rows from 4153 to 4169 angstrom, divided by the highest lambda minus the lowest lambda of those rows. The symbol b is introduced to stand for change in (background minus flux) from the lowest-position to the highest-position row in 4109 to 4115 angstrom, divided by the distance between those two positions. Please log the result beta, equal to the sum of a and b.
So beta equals -0.12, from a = -0.04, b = -0.08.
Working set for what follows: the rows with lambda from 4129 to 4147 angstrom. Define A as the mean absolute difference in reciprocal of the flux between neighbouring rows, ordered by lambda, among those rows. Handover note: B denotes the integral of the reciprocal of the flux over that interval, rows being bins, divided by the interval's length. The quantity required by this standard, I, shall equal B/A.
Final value 6.2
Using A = 0.054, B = 0.335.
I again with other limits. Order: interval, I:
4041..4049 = 5.8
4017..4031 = 10.8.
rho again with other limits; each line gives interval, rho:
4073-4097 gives -1.0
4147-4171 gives 0.2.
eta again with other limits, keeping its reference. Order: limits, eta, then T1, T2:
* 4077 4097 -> 0.194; 0.162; 0.227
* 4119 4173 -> -0.016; 0.097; -0.129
